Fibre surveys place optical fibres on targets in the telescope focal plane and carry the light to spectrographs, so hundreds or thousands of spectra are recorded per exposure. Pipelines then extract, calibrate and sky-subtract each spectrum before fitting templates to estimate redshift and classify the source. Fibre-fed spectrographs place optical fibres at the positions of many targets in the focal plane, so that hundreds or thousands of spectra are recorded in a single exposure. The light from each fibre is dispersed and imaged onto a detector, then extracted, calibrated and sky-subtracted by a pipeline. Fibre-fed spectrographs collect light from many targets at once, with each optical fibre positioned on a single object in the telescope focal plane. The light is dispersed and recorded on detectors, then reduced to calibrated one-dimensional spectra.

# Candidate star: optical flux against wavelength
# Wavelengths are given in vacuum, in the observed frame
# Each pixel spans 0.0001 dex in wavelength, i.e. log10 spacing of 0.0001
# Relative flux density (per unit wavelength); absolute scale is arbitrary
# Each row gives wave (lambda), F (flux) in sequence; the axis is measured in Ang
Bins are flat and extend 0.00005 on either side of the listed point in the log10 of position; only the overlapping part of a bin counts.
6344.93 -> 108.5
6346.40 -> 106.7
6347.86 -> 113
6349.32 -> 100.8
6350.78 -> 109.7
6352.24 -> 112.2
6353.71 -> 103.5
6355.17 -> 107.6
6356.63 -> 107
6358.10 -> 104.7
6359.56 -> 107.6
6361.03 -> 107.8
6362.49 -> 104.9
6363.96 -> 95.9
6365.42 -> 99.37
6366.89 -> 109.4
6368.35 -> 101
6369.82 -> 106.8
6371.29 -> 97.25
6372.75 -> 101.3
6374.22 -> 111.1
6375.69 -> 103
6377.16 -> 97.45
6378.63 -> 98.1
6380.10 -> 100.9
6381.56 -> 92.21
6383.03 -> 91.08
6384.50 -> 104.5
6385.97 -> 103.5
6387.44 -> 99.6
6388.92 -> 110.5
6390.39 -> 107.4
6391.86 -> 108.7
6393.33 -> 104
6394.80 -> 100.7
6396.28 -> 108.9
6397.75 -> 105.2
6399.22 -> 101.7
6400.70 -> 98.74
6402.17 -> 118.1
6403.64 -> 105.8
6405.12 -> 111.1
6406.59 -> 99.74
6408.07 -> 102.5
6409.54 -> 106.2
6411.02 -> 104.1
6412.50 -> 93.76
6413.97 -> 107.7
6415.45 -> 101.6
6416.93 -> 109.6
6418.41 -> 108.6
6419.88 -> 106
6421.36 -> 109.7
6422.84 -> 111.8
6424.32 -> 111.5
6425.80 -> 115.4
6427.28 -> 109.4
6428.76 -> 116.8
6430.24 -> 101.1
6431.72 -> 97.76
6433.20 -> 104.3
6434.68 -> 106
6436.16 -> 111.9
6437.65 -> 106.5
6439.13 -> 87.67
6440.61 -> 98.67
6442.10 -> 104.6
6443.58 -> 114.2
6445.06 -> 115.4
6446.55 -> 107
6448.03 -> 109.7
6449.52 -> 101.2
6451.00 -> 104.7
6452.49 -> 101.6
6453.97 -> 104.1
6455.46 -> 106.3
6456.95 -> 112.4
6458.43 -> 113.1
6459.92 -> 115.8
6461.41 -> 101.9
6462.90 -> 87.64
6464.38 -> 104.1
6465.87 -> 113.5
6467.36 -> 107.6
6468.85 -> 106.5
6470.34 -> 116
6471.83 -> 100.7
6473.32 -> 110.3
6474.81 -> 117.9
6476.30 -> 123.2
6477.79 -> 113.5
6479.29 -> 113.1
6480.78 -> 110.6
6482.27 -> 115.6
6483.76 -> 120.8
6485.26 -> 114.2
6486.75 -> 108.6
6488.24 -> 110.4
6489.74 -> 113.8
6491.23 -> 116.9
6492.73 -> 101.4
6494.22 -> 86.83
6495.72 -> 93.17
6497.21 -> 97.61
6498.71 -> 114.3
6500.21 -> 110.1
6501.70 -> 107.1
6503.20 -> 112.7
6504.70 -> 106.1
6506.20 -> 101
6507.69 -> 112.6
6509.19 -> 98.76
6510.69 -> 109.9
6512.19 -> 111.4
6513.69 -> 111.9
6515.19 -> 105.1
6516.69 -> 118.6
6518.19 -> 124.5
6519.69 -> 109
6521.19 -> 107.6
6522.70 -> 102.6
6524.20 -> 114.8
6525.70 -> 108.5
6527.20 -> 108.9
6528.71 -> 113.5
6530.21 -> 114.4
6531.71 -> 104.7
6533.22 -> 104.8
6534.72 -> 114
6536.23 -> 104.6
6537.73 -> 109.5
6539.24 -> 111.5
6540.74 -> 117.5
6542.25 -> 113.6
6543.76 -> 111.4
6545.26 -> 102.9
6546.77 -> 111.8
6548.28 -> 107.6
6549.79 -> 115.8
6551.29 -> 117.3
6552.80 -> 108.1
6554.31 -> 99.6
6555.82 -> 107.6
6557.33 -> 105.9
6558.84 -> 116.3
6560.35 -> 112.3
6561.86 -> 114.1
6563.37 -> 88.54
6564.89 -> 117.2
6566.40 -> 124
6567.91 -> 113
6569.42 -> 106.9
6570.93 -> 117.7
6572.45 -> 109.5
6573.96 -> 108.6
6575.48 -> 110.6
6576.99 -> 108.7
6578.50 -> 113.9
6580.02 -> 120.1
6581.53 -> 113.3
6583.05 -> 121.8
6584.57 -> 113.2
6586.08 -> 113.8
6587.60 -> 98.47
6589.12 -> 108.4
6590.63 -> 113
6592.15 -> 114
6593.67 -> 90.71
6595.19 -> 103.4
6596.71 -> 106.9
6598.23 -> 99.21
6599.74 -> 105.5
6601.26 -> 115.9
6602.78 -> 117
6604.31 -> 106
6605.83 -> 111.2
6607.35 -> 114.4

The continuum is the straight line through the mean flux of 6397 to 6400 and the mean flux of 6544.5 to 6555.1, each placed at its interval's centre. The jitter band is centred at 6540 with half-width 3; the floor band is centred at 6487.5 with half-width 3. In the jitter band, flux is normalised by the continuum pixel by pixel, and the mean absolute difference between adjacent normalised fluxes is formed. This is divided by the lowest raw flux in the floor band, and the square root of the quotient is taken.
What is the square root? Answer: 0.0183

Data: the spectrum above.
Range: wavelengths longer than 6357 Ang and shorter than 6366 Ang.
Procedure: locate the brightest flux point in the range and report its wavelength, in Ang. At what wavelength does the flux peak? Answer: 6361.03 Ang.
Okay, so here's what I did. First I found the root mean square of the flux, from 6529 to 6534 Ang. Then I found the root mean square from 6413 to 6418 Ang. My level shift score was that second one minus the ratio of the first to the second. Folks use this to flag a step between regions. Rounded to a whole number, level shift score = 105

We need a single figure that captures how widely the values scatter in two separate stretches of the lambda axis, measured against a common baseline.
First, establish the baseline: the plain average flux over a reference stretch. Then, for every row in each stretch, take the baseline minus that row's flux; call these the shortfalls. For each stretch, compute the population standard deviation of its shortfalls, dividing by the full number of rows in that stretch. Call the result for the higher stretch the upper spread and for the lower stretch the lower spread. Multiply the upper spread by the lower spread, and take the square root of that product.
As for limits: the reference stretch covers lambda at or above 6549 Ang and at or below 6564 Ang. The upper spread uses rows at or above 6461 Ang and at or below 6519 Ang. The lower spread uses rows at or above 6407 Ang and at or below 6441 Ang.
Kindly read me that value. 7.5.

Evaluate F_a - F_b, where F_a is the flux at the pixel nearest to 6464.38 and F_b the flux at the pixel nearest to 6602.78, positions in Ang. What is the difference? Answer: -13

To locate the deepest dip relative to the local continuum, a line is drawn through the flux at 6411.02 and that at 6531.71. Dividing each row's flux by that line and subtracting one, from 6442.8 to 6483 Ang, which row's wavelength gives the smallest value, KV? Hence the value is 6462.90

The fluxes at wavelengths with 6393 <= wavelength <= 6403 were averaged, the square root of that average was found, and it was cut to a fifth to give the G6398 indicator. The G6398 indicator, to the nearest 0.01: 2.05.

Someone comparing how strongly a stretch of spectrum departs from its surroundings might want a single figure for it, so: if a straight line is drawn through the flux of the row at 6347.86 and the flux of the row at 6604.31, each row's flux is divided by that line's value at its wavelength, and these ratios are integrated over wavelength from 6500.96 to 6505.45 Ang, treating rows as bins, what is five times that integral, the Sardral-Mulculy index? 22.4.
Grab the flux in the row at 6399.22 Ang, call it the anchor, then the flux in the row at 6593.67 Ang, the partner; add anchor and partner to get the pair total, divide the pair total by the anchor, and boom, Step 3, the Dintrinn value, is 1.89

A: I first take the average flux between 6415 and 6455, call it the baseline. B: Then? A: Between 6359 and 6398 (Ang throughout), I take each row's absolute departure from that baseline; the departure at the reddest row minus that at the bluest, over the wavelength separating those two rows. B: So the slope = 0.01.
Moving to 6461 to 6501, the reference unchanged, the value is -0.03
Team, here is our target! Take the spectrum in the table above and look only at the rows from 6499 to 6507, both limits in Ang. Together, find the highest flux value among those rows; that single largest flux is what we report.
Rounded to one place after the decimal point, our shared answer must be 112.7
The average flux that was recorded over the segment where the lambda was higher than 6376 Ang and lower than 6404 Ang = 103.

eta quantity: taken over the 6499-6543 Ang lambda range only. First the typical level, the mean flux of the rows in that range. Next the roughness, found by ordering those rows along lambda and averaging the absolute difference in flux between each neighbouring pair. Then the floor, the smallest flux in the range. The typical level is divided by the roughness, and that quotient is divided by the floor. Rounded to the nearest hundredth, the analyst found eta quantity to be 0.18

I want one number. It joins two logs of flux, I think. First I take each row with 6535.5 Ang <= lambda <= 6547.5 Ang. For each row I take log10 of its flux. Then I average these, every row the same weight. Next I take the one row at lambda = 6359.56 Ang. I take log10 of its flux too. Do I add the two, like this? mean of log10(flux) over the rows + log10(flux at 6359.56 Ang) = 4.07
